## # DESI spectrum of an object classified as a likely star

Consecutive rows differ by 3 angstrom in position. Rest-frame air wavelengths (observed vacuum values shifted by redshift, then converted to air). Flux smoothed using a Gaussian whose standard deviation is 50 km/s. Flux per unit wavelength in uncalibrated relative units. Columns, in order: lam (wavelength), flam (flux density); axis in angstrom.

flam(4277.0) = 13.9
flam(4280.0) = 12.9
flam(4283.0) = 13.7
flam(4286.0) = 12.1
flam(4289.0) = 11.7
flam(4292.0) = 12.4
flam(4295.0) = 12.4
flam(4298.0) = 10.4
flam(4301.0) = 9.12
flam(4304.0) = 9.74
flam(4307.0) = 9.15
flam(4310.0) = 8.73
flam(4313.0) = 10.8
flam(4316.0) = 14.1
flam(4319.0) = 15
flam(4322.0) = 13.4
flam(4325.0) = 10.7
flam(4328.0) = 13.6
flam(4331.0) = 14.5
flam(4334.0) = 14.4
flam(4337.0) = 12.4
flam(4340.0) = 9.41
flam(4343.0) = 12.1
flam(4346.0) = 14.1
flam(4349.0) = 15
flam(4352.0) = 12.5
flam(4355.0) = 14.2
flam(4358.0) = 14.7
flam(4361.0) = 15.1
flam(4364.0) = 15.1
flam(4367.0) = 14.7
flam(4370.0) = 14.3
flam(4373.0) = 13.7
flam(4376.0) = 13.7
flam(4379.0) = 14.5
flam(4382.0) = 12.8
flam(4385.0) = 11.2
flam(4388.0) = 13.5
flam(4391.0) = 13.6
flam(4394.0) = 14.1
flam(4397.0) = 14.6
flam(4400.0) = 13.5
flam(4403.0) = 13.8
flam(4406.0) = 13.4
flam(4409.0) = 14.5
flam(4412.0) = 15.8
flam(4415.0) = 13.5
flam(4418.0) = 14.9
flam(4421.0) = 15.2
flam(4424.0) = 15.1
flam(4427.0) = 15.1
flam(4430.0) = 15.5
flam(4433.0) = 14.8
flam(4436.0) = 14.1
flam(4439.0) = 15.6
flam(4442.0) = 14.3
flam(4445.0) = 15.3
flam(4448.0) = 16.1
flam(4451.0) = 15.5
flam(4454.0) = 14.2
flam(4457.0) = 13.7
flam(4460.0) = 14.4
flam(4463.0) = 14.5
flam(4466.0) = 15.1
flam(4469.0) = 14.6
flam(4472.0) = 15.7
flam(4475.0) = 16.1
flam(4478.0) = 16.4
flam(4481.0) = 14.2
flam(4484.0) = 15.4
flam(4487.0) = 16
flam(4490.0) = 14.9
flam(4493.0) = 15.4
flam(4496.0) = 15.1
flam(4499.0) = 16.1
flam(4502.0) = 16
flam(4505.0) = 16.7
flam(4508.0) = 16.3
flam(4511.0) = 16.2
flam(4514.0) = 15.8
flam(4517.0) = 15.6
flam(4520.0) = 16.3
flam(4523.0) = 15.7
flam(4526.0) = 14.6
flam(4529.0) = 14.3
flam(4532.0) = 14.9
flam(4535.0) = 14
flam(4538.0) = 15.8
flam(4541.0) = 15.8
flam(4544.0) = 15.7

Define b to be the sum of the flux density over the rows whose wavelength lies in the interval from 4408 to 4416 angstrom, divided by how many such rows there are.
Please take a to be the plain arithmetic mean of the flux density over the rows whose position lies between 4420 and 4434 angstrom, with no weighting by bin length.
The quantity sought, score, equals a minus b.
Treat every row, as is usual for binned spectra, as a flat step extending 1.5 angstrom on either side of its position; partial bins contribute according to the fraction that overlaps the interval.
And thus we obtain 0.5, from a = 15.1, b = 14.6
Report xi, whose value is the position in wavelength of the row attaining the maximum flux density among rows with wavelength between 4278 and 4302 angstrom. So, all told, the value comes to 4283.0 angstrom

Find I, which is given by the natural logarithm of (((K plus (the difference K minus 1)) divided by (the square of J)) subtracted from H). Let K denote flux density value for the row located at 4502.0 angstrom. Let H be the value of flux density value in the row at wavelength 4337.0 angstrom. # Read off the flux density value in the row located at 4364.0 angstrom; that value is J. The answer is 2.51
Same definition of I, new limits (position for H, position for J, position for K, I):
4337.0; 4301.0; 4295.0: 2.49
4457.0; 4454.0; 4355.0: 2.61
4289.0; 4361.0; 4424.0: 2.45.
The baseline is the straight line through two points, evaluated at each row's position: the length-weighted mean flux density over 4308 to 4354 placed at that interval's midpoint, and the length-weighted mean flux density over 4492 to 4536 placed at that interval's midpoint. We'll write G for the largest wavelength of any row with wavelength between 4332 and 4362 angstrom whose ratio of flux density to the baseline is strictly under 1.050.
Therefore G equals 4352.0 angstrom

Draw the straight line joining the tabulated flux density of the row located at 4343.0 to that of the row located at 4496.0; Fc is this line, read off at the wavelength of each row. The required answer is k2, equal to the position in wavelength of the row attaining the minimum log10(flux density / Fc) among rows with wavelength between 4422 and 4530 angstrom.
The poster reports 4529.0 angstrom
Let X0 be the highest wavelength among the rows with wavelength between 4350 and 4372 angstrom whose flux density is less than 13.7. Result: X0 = 4352.0 angstrom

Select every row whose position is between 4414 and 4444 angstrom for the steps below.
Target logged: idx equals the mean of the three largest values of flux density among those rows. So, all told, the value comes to 15.4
